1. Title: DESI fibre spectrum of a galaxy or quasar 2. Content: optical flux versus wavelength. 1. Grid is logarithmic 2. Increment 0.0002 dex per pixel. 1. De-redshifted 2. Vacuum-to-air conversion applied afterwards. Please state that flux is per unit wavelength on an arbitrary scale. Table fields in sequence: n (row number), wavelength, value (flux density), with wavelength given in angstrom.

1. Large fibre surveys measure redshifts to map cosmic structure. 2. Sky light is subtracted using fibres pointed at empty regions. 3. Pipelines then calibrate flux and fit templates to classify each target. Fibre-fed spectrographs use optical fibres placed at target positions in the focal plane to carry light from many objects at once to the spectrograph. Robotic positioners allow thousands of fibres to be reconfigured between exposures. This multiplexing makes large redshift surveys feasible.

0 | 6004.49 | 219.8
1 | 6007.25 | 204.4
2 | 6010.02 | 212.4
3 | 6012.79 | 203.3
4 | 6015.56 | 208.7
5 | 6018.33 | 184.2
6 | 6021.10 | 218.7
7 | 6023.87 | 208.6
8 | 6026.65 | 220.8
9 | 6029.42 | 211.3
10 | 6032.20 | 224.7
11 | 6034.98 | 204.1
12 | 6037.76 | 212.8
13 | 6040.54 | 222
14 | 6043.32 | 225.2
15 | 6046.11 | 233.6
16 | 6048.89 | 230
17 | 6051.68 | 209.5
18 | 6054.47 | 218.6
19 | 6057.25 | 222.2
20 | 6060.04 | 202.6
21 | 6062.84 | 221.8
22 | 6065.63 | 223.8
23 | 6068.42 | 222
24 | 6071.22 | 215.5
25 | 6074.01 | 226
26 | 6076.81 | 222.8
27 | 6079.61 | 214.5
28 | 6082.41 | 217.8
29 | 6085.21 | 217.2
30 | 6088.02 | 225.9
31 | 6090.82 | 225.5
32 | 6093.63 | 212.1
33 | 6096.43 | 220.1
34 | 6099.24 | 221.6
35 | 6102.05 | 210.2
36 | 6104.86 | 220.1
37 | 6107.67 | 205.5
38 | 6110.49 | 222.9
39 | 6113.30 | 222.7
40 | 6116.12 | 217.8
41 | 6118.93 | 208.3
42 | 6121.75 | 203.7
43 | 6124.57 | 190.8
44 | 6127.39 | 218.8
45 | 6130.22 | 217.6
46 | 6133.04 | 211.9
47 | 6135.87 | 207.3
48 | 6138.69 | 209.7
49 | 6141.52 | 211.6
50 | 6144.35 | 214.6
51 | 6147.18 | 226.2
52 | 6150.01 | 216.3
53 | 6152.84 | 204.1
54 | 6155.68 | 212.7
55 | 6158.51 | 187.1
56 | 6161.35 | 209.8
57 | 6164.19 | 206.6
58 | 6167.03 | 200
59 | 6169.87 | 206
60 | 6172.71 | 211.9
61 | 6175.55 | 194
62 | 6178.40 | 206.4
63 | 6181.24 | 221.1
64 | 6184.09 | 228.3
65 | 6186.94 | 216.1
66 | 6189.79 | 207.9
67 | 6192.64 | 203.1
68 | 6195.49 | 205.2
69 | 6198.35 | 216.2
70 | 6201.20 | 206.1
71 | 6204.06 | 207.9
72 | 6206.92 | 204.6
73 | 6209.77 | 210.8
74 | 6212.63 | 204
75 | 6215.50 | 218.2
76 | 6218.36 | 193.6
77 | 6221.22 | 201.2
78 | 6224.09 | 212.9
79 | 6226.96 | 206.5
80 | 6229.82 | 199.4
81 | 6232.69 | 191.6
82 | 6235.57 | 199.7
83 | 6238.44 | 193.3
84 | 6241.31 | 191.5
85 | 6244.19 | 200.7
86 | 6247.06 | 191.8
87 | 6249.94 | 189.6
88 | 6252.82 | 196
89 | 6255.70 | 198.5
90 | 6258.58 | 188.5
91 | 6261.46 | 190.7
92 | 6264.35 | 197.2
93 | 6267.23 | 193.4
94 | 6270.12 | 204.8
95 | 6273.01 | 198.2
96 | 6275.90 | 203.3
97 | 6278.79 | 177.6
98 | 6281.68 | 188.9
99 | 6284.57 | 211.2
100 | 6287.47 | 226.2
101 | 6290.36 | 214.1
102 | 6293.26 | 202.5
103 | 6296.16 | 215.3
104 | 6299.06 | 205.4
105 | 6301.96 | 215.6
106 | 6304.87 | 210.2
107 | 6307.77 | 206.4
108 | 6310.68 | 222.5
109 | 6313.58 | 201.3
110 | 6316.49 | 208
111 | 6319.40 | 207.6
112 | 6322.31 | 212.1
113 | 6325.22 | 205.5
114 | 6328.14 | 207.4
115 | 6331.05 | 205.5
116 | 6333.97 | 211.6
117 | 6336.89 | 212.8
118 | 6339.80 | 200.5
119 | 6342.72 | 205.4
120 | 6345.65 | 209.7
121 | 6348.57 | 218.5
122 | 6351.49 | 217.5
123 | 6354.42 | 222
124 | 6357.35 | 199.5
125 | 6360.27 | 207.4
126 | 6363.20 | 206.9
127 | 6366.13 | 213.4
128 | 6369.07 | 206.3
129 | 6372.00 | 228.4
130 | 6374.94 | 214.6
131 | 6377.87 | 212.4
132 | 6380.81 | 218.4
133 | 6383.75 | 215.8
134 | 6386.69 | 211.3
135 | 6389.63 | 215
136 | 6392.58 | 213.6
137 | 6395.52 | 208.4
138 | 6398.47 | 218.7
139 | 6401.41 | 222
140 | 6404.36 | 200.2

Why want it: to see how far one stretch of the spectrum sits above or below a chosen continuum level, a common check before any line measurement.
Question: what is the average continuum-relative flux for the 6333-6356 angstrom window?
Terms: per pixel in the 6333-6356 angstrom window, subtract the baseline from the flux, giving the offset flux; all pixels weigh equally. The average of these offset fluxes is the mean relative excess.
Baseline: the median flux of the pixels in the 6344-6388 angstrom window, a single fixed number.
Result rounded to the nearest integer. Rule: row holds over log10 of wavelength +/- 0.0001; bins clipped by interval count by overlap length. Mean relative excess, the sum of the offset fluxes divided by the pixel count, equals -1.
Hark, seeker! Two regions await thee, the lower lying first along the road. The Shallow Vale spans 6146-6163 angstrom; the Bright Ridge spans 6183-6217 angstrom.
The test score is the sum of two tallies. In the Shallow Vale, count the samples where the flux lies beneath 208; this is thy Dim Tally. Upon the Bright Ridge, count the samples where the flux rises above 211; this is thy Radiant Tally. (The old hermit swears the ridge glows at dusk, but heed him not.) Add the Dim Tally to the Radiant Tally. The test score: 6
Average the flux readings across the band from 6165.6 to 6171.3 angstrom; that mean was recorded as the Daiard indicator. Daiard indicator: 203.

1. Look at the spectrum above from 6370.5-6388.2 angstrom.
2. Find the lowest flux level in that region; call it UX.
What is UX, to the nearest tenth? 211.3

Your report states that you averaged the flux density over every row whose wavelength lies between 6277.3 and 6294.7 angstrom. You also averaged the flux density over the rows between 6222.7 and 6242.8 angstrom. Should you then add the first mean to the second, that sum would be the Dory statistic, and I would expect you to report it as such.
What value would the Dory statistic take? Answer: 403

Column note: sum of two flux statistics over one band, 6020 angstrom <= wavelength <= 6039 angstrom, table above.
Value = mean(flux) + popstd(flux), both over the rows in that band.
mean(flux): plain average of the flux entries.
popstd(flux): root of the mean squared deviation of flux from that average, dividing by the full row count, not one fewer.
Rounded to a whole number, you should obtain 221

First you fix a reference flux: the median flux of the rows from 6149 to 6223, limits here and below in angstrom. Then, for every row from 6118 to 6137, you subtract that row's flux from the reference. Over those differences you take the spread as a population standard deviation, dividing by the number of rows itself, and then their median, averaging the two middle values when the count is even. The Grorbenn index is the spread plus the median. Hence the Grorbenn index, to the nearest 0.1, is 7.0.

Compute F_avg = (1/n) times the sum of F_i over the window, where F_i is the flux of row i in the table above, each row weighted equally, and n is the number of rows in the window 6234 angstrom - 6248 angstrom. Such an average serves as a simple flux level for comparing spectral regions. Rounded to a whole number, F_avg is 195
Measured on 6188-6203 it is 208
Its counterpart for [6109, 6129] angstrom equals 212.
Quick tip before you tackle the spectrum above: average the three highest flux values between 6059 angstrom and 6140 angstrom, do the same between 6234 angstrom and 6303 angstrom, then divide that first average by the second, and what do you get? 1.03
